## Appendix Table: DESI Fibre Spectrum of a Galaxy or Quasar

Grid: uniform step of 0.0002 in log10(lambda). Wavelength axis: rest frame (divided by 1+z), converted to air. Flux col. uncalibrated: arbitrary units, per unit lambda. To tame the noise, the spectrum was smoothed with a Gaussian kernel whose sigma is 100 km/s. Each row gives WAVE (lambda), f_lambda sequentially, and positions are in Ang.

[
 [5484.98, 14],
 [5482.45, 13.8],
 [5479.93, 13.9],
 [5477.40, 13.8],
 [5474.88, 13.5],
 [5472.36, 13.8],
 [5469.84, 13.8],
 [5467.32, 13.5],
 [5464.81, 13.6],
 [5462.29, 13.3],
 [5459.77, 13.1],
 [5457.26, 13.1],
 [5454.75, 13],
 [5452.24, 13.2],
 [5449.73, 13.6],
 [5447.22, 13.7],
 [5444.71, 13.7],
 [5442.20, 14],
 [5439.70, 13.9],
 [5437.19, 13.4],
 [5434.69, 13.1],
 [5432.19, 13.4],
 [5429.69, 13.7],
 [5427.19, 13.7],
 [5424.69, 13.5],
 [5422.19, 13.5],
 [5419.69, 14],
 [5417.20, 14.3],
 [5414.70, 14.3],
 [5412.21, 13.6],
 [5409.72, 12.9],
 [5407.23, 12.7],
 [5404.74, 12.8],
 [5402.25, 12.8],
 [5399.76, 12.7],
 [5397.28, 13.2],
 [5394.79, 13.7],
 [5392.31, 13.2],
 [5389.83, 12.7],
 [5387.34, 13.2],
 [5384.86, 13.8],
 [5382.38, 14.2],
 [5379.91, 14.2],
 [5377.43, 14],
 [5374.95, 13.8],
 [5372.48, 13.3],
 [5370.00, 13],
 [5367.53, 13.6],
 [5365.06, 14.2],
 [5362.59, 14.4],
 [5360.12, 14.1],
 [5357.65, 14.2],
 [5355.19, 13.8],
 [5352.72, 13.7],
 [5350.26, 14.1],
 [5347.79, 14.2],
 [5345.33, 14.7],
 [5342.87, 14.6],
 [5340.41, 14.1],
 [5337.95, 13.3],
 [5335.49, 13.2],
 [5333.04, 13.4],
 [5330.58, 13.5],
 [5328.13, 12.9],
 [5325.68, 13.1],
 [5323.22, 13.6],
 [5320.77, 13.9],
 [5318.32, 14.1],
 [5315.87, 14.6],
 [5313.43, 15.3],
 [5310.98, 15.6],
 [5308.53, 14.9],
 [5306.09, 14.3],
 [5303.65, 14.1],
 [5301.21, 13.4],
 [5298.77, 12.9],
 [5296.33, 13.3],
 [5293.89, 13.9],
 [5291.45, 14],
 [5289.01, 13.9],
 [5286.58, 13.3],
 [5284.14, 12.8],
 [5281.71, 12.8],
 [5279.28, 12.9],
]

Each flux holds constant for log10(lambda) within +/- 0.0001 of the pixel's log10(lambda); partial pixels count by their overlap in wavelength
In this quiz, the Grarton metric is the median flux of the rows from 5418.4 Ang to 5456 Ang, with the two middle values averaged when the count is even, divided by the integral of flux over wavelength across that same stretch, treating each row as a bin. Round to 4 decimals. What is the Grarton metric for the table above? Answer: 0.0267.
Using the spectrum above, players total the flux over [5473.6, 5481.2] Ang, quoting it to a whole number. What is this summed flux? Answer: 41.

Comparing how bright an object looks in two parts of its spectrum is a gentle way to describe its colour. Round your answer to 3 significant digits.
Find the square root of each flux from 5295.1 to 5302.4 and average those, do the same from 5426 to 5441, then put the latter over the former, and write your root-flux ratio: 1.01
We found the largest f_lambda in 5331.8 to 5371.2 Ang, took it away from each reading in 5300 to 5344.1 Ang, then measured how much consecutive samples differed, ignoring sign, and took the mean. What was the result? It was 0.42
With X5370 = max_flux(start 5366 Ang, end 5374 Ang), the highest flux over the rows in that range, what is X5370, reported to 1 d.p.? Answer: 13.6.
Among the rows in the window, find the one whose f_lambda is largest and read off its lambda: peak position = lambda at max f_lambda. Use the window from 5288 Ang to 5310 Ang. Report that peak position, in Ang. 5308.53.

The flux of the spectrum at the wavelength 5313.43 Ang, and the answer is 15.3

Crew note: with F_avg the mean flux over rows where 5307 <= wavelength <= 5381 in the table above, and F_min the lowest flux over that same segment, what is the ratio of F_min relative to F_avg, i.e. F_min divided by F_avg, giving 0.923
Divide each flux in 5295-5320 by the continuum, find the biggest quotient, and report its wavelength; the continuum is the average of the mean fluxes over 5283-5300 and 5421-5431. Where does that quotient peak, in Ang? 5310.98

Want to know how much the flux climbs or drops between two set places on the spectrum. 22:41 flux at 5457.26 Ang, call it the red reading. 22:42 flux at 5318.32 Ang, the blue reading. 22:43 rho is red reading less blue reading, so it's -1.00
